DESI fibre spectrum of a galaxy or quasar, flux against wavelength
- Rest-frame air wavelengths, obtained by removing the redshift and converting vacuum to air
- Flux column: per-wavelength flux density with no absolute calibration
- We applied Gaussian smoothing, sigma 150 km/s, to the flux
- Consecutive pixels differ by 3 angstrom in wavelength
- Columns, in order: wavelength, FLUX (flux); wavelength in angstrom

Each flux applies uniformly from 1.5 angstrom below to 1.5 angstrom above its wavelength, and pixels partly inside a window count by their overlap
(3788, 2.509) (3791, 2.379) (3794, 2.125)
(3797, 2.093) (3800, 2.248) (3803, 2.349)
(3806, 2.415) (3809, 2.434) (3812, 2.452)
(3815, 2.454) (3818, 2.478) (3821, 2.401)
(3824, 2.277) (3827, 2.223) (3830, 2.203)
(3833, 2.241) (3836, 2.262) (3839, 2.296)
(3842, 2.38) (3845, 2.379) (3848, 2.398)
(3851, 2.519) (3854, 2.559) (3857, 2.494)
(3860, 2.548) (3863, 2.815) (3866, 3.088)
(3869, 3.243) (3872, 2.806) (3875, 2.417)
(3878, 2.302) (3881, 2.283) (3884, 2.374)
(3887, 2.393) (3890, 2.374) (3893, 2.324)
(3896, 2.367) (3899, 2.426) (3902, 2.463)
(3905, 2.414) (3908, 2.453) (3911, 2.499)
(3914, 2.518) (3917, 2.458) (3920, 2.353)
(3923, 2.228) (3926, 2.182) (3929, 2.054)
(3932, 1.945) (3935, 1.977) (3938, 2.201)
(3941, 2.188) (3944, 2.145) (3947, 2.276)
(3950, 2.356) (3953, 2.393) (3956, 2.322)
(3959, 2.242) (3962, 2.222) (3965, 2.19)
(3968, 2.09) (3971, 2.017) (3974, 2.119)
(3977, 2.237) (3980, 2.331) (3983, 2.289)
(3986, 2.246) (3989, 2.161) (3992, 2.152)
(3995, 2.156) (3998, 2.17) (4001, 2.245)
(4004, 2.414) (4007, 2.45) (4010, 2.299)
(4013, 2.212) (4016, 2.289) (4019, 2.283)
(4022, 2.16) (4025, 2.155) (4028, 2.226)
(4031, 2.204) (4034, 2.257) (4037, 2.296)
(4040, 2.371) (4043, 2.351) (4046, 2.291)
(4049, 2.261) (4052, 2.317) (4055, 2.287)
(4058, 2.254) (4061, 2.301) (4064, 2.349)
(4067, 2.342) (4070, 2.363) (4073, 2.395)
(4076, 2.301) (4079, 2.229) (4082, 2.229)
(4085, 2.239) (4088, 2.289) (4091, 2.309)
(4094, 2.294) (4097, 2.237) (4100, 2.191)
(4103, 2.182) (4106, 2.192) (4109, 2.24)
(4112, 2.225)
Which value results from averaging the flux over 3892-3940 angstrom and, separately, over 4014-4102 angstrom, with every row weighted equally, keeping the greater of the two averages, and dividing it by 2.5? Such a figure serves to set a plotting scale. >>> 0.92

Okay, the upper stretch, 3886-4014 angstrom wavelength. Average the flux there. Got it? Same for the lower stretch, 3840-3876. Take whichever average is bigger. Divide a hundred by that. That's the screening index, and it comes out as 37.9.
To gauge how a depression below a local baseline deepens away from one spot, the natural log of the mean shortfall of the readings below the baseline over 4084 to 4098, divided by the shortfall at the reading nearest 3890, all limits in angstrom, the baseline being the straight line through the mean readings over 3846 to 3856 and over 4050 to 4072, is -1.6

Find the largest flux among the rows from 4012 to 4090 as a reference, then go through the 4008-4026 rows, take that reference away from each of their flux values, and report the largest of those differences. -0.10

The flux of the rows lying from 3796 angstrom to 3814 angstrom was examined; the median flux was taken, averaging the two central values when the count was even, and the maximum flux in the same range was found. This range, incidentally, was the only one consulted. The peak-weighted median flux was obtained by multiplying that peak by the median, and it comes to 5.84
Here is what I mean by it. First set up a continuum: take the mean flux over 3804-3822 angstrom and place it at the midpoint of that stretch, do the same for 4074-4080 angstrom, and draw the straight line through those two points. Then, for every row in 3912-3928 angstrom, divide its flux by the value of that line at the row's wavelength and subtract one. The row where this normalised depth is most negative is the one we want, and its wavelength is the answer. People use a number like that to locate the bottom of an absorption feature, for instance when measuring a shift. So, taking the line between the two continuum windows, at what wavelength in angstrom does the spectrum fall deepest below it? 3926 angstrom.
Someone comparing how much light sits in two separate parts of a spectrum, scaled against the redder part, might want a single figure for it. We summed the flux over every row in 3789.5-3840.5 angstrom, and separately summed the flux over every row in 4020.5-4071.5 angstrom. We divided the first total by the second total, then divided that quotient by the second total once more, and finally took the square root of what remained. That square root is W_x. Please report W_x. 0.162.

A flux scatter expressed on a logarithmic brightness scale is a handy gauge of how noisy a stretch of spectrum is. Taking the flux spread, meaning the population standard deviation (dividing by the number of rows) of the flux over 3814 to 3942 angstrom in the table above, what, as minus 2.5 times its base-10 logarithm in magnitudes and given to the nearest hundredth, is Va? 1.55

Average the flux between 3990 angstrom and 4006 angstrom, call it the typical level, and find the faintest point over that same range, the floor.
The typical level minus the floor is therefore 0.08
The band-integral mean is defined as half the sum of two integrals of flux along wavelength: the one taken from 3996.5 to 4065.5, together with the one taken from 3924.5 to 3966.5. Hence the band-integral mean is 125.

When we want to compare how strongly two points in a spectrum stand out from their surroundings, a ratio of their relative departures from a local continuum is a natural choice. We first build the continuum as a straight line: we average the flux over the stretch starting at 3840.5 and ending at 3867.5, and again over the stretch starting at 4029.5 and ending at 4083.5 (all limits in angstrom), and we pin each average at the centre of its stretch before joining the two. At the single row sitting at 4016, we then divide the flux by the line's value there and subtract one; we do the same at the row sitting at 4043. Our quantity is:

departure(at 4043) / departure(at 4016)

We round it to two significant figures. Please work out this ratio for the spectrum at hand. -0.50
